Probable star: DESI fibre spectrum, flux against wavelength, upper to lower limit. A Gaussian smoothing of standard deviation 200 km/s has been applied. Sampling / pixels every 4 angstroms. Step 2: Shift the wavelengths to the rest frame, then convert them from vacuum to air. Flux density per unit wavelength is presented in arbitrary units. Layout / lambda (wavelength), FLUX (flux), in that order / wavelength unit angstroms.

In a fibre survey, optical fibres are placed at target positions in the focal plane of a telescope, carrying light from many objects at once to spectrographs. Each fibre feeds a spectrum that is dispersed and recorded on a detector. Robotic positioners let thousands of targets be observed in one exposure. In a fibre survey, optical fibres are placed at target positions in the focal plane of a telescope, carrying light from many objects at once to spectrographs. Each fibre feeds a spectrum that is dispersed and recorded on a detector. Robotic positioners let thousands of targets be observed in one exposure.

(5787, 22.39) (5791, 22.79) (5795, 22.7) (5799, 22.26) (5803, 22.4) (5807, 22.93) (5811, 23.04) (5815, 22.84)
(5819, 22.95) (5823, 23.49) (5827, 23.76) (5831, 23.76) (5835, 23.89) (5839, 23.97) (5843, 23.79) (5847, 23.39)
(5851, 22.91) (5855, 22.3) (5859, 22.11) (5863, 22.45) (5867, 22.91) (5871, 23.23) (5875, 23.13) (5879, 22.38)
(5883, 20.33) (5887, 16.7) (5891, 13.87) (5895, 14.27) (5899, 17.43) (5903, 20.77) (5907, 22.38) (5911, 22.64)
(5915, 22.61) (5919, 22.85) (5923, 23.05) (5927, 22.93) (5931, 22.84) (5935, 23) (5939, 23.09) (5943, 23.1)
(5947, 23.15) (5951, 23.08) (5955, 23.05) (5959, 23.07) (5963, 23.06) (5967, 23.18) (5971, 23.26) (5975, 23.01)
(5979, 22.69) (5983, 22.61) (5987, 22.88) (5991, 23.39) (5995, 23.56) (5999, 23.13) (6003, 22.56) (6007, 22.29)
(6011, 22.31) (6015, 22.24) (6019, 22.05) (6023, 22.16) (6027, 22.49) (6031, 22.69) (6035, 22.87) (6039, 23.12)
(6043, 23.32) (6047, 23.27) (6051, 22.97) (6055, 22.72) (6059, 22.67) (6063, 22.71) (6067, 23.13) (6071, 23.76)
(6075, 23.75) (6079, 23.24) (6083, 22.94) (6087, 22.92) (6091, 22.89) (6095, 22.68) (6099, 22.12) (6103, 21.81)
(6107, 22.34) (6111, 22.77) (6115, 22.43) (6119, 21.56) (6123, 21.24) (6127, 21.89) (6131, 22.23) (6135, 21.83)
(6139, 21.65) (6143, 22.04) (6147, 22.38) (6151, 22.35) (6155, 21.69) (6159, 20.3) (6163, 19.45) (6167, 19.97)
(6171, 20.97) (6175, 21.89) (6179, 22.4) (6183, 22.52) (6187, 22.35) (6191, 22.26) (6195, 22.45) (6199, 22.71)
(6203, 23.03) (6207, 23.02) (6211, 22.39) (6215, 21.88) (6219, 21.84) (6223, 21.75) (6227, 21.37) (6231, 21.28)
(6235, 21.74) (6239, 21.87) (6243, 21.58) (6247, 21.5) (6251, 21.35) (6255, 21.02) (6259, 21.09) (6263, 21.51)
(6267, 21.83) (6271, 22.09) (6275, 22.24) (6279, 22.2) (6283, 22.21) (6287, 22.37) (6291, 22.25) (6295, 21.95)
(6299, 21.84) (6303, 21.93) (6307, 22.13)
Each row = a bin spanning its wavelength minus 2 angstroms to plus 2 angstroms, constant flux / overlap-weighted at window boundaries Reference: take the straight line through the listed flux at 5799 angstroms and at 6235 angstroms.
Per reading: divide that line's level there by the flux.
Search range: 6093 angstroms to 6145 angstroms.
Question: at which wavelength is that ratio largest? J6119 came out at 6123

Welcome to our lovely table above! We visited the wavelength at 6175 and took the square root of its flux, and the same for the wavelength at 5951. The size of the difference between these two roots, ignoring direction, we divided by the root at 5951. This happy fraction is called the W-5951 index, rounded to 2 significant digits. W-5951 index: 0.026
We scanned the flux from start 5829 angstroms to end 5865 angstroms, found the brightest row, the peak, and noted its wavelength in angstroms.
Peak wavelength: 5839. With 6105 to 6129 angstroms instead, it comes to 6111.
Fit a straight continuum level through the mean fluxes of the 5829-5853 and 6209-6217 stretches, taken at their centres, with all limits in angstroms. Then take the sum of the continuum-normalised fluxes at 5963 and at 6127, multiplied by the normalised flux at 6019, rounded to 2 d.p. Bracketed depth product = 1.90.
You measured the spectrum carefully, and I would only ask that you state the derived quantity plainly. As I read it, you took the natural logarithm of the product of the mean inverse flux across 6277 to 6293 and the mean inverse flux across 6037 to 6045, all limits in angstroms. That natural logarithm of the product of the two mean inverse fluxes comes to -6.25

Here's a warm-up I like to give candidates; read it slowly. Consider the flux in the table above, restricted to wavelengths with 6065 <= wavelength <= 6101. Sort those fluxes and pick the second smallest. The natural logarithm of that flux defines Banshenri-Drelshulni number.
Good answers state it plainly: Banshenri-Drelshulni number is 3.12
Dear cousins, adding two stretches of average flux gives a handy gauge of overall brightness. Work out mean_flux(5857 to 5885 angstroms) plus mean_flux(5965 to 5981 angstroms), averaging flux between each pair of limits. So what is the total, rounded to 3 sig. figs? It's 45.4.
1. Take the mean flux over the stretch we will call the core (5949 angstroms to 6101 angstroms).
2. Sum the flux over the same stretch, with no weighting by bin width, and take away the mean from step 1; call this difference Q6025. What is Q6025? 847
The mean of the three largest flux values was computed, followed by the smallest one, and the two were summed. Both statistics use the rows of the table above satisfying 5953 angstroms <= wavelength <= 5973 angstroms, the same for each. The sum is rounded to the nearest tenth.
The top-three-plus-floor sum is 46.2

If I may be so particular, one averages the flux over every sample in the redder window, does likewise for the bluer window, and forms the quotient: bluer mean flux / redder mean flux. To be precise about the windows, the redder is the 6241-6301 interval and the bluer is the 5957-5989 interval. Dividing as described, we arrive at 1.05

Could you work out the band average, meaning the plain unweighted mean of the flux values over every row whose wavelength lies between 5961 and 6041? 22.8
